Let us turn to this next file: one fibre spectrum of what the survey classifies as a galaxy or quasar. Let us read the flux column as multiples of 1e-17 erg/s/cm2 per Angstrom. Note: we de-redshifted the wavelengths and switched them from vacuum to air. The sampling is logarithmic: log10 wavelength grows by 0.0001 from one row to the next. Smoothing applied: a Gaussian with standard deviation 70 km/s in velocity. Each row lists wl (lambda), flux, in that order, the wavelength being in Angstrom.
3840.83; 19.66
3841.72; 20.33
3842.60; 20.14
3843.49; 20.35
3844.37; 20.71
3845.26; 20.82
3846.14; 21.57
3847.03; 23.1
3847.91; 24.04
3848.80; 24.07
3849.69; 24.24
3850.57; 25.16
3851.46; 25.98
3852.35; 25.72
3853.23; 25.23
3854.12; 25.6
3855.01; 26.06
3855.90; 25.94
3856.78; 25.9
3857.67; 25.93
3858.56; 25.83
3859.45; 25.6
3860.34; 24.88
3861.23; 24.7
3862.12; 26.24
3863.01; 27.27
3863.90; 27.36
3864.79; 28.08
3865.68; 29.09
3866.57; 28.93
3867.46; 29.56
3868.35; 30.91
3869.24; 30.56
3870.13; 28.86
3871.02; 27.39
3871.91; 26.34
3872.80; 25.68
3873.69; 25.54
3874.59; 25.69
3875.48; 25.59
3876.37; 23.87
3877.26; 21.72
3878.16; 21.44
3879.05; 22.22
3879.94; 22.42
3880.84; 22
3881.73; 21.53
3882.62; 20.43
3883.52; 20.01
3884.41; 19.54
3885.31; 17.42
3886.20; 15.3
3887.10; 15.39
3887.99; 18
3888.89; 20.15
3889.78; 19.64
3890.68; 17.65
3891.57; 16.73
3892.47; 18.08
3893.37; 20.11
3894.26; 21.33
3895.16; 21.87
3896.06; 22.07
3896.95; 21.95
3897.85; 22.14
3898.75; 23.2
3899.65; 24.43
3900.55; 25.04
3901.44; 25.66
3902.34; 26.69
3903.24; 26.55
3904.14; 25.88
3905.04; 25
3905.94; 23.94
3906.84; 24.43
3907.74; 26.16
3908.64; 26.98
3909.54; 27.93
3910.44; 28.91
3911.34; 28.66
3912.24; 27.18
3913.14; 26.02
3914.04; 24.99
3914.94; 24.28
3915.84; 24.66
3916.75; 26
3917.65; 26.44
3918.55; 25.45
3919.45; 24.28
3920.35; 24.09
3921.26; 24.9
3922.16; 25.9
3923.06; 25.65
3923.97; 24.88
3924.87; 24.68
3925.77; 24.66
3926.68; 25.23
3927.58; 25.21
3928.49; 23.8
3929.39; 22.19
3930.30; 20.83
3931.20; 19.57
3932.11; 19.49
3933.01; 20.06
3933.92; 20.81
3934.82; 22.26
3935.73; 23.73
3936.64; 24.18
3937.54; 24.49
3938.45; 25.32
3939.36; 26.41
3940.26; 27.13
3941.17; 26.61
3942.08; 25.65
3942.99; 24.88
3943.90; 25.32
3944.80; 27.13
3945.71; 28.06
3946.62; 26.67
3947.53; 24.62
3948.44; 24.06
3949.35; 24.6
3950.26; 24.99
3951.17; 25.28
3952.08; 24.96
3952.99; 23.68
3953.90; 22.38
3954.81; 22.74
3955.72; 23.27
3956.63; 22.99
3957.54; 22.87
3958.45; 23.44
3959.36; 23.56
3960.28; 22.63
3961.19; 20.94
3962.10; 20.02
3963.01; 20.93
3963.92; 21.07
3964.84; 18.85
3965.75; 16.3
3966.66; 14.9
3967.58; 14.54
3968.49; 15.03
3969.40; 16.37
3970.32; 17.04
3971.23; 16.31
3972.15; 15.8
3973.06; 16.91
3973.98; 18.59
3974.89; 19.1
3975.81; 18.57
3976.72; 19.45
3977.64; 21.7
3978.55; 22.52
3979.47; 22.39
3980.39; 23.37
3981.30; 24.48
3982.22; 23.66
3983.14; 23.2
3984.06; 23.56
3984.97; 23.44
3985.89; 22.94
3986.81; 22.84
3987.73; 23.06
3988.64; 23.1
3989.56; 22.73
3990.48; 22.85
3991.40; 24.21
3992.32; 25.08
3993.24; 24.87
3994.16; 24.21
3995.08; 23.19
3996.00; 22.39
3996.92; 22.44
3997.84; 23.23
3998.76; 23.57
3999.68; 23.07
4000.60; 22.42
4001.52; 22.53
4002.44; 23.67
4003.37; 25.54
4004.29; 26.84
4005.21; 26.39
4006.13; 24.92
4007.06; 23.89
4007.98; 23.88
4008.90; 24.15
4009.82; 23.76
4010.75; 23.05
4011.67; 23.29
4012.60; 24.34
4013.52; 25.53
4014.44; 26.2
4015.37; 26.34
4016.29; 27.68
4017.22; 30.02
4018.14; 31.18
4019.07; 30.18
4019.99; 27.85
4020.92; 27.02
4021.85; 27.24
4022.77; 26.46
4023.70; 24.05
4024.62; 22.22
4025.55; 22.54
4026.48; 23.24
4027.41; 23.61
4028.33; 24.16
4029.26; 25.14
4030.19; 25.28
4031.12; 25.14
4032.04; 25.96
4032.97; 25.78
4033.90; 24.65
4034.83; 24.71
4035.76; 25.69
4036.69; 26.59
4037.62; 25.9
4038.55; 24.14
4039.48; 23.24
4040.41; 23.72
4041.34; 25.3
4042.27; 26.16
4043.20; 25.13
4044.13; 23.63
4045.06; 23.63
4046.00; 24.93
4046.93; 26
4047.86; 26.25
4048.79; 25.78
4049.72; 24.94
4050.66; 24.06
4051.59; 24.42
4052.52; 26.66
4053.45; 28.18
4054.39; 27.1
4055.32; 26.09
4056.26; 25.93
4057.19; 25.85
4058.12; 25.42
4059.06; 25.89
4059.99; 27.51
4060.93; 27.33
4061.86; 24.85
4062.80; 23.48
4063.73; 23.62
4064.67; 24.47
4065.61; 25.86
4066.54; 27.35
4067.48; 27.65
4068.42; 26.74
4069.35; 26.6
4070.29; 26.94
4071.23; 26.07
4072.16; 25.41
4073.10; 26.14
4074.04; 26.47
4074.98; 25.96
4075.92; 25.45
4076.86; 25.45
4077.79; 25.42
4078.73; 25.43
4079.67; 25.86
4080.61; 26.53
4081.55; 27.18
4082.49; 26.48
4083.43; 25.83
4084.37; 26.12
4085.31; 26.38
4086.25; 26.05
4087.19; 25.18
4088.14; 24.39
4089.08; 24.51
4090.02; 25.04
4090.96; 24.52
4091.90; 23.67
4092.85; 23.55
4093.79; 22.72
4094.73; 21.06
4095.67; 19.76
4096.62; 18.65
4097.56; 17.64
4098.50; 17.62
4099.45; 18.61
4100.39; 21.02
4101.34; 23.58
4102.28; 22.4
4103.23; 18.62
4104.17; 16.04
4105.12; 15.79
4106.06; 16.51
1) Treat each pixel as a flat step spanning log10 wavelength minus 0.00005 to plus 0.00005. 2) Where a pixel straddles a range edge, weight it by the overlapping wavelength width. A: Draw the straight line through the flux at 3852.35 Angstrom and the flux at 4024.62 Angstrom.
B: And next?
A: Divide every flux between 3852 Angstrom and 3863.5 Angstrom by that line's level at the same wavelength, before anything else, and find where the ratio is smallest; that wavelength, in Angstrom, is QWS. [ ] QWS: 3861.23 Angstrom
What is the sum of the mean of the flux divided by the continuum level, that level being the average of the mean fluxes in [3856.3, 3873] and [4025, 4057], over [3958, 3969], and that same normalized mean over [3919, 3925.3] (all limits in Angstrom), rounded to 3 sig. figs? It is 1.69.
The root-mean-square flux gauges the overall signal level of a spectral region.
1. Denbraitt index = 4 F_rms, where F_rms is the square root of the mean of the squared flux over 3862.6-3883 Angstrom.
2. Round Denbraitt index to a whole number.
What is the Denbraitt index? 104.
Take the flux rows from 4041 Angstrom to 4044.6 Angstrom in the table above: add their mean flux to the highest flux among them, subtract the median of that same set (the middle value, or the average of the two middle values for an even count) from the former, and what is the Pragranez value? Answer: 26.0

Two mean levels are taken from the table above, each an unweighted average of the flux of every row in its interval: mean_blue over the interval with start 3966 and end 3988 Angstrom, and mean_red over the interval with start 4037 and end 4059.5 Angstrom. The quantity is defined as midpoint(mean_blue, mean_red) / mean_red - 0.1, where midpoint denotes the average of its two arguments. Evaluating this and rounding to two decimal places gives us 0.79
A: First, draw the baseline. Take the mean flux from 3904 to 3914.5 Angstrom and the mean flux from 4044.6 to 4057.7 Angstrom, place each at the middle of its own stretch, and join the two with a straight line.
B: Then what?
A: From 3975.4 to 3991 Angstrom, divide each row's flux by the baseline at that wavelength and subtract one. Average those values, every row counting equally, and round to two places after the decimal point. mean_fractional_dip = -0.13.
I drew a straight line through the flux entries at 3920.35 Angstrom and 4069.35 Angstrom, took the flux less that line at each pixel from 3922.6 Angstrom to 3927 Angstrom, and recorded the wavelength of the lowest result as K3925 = 3925.77 Angstrom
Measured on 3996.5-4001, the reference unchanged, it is 4000.60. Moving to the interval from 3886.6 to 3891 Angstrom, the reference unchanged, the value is 3887.10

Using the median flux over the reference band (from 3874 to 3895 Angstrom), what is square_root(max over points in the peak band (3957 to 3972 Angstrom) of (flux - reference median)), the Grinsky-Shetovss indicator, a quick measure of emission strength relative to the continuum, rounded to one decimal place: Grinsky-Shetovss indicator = 1.8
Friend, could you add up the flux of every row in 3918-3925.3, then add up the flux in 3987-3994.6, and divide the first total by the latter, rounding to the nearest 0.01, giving 1.05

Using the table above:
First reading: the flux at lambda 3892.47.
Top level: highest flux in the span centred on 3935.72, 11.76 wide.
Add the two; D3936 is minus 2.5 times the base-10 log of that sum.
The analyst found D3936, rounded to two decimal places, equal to -4.14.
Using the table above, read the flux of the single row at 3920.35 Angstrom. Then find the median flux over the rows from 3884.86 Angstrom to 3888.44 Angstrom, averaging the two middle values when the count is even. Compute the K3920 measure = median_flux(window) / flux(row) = 0.68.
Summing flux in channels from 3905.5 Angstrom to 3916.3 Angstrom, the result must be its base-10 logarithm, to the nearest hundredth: 2.50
